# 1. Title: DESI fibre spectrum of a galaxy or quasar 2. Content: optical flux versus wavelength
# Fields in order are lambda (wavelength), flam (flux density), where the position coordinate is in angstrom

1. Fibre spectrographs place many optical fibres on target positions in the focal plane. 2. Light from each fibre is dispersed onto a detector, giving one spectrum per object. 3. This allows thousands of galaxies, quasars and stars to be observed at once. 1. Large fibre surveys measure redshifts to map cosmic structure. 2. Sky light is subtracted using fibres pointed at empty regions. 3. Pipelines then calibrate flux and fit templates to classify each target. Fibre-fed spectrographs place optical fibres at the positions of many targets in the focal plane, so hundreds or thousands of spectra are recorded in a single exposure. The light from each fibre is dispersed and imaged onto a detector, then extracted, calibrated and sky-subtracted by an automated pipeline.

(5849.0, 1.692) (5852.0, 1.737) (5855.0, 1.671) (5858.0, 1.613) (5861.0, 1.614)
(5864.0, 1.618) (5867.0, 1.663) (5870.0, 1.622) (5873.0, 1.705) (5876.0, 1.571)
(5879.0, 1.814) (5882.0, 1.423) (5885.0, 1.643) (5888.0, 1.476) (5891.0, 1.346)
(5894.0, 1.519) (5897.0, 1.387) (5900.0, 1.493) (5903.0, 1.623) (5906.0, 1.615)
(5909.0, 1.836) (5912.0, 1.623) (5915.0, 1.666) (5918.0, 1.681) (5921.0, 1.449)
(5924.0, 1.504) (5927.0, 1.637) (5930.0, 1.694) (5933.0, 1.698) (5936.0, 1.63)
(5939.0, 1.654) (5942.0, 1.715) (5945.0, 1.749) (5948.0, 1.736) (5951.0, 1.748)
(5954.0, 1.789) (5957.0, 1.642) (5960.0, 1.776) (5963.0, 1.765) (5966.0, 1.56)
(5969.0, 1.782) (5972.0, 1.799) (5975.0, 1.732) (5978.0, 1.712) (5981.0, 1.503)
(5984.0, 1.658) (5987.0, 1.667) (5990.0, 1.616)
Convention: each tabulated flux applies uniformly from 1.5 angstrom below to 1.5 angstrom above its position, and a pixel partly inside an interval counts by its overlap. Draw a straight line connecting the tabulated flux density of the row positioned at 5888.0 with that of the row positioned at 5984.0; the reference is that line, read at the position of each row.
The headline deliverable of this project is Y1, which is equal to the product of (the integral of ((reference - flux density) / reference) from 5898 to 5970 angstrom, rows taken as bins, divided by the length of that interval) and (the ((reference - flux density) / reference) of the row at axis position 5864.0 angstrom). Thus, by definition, 0.009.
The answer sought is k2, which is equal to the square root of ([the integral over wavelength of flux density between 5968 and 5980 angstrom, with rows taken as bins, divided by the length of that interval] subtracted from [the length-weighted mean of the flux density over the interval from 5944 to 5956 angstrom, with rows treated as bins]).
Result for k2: 0.08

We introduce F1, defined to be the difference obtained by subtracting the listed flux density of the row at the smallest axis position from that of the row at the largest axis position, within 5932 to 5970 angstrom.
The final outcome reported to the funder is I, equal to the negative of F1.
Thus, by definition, -0.08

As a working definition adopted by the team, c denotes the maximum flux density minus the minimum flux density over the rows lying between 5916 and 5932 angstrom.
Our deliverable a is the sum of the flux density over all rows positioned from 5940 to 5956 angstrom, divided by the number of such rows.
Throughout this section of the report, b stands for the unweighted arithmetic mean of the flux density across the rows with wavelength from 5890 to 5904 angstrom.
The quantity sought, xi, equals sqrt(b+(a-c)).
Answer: 1.73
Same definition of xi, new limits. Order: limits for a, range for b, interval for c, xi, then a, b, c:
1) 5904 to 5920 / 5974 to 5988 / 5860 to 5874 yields 1.80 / 1.68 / 1.65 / 0.091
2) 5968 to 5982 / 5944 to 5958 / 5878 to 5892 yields 1.72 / 1.71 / 1.73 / 0.468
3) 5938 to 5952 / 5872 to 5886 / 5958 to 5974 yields 1.76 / 1.72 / 1.63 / 0.239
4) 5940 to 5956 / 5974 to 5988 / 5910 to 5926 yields 1.78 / 1.75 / 1.65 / 0.232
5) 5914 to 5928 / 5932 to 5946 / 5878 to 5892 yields 1.68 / 1.59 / 1.69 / 0.468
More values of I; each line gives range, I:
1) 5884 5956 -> -0.15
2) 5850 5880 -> -0.08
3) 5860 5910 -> -0.22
